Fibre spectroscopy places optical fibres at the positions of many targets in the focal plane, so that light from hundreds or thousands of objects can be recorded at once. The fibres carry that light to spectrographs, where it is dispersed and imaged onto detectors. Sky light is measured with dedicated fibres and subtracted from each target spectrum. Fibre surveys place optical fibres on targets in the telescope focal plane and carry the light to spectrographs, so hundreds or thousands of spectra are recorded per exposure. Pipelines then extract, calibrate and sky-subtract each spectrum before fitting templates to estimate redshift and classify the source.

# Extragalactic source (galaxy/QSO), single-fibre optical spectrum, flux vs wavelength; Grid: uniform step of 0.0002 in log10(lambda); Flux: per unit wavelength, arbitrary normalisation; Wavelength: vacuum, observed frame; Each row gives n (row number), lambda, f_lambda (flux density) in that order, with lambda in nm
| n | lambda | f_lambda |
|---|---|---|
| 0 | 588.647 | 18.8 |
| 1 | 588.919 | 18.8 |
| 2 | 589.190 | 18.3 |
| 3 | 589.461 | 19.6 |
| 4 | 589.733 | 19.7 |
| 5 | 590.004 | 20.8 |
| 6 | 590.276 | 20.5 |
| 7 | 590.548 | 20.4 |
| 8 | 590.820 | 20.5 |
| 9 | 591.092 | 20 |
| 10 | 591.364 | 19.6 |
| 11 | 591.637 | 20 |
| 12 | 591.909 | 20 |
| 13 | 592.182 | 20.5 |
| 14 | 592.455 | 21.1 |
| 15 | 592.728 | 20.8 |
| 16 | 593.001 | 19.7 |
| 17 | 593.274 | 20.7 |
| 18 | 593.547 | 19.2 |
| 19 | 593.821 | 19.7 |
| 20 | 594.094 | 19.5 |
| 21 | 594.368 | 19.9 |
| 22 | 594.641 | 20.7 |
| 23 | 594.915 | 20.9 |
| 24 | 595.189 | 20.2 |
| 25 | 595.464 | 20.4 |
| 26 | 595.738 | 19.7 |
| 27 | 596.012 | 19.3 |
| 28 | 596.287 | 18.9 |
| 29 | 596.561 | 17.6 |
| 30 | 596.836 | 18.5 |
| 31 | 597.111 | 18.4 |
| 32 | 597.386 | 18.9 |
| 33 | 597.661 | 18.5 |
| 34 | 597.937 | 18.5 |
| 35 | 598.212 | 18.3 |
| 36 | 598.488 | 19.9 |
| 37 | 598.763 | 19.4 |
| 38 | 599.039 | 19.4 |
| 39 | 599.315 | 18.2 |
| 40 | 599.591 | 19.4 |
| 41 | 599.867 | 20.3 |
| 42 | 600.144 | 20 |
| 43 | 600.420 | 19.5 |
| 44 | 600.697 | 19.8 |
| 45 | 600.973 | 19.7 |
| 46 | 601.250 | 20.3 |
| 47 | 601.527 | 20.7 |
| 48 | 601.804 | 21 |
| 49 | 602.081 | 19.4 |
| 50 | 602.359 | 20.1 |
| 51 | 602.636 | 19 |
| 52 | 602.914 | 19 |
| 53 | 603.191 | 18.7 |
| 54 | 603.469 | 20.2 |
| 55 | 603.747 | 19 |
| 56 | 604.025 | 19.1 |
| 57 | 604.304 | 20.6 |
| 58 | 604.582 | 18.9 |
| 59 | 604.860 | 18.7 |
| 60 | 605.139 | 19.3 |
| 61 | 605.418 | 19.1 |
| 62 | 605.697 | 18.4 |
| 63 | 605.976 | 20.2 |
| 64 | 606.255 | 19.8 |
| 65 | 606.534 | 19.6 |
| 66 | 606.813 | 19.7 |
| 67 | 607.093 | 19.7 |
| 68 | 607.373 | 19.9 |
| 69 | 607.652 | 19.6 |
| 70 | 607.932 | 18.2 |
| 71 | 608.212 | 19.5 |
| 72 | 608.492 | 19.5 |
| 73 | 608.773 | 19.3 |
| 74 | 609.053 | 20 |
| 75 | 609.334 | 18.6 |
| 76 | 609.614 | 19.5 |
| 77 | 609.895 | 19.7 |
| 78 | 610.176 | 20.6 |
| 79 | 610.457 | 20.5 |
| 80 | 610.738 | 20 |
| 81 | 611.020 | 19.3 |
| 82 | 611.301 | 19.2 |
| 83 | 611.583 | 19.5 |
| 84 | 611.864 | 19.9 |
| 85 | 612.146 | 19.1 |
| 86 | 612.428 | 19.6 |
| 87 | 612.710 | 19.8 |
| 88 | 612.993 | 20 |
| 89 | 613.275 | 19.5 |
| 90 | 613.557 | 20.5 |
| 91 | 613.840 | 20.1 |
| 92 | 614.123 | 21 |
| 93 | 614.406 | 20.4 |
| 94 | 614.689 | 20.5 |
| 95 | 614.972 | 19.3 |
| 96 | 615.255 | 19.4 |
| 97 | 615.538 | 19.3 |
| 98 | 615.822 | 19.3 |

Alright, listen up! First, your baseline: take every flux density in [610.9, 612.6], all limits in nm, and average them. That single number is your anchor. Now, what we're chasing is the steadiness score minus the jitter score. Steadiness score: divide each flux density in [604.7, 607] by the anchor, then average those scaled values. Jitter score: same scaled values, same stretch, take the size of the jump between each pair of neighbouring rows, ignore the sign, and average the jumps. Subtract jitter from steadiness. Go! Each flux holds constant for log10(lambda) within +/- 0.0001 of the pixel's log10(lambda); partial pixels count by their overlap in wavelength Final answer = 0.966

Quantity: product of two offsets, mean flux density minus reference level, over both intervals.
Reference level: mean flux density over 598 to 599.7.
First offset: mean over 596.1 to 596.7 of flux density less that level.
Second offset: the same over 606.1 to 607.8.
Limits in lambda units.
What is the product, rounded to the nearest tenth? -0.5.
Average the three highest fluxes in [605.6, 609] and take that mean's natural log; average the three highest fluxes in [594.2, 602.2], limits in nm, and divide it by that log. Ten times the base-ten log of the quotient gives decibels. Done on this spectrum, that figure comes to 8.43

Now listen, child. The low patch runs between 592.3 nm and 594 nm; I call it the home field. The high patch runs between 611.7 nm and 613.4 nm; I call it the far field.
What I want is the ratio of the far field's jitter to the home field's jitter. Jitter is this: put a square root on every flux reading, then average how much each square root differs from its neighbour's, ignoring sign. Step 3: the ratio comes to 0.51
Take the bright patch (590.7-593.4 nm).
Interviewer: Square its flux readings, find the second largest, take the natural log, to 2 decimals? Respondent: 6.07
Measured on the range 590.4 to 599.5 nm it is 6.08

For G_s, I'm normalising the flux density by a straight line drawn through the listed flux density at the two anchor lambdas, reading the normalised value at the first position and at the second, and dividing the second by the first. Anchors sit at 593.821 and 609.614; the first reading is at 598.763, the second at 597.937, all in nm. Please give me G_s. 0.95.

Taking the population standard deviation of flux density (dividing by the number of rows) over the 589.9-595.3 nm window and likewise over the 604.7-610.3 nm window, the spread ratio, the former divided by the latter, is 0.88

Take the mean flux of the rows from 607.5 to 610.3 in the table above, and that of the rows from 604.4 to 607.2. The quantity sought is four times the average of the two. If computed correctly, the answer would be 77.6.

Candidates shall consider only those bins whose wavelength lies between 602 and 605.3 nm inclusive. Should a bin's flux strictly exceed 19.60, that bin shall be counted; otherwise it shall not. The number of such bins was 3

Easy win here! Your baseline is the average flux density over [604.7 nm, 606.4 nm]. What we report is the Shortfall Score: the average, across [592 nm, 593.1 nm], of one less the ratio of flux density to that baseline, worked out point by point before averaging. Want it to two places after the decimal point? -0.07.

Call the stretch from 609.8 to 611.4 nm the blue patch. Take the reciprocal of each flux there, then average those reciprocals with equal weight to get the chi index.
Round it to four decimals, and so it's 0.0503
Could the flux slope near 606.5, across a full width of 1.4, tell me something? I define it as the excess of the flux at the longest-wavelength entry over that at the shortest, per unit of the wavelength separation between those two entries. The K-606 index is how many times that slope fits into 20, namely -45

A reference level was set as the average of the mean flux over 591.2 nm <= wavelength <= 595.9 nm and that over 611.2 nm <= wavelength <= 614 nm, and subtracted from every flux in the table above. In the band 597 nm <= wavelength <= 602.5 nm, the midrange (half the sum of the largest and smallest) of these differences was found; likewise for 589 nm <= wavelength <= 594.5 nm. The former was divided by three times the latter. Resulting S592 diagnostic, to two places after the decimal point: 0.47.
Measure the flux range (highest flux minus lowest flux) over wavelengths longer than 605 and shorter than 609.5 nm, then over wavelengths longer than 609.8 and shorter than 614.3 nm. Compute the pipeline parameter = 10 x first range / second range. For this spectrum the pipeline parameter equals 11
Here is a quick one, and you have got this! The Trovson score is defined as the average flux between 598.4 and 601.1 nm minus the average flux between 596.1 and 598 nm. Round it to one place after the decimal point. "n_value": 1.1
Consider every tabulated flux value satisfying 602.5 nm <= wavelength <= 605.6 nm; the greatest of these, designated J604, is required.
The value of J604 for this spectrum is 20.6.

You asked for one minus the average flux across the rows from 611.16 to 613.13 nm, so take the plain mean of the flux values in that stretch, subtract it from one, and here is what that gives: -18.6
